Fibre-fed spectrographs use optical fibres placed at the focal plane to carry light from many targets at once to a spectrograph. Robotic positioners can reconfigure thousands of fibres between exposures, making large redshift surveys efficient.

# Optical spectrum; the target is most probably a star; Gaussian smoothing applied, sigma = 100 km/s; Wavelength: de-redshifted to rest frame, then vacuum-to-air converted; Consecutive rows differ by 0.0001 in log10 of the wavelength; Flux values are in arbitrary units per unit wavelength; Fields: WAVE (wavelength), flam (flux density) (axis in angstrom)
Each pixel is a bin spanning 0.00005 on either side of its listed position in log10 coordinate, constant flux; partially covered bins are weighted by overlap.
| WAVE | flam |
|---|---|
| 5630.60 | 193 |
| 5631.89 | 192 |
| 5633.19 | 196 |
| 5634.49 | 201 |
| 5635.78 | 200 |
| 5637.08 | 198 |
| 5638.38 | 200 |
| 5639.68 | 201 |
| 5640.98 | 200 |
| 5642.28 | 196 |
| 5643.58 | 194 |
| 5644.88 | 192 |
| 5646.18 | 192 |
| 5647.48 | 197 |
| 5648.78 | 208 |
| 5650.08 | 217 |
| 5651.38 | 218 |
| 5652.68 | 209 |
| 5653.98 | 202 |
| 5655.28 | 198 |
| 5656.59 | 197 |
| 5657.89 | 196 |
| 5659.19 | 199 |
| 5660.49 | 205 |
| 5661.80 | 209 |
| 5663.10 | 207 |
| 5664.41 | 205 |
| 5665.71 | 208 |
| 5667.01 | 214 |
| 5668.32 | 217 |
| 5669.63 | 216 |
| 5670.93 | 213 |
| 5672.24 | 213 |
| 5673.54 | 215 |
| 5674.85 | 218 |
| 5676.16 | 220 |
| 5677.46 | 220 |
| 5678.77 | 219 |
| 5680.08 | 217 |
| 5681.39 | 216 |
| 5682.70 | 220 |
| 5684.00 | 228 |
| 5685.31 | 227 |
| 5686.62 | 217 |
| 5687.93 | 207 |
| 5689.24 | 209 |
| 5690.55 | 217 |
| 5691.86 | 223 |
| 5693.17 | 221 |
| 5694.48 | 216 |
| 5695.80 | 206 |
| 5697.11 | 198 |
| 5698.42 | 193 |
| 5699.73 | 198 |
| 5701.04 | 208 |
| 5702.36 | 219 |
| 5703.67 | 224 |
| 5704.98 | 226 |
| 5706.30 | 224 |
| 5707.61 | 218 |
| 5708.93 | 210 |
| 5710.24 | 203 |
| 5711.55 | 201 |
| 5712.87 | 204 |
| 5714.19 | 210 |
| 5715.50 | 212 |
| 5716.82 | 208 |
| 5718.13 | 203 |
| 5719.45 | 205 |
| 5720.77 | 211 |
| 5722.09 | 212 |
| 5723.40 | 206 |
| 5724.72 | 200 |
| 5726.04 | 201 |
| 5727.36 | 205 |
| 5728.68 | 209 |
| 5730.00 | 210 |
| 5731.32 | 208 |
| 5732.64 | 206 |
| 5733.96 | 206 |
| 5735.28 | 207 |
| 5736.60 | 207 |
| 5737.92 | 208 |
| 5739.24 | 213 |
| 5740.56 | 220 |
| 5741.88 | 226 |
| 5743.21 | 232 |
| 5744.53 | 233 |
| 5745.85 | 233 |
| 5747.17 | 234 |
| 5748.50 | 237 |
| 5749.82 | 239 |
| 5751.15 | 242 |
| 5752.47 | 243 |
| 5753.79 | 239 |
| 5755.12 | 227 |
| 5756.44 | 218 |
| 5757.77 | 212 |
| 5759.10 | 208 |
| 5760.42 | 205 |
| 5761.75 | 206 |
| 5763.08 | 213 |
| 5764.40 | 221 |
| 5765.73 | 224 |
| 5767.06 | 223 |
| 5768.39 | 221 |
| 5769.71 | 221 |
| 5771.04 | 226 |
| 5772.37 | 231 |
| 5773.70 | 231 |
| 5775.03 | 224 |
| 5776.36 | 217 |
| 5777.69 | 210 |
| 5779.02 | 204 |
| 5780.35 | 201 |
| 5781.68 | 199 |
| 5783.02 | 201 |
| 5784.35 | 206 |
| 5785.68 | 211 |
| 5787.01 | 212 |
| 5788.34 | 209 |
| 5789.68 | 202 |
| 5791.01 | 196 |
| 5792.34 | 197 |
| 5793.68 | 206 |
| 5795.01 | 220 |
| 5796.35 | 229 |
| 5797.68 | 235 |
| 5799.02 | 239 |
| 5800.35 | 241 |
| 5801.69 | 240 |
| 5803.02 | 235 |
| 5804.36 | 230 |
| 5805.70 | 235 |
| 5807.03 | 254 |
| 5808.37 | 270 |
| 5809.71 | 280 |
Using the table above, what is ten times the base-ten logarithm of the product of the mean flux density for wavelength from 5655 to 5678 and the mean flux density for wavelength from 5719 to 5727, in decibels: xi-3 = 46.35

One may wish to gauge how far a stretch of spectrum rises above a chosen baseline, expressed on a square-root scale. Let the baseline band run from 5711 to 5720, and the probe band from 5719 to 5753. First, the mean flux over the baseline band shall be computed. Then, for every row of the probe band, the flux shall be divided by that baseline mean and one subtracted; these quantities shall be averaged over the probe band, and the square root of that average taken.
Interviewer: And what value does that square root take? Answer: 0.23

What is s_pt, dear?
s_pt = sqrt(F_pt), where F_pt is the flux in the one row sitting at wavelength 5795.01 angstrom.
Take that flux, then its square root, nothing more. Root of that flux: 14.8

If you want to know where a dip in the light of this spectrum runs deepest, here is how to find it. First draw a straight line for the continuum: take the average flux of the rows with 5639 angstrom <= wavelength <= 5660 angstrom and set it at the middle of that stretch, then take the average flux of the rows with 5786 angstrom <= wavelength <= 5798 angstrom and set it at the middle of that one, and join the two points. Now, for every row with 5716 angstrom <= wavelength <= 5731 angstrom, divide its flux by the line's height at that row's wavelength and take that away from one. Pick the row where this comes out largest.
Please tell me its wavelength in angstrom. 5724.72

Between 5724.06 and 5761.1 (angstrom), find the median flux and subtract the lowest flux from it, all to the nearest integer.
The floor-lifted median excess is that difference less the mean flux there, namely -206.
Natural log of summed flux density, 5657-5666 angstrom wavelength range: 7.3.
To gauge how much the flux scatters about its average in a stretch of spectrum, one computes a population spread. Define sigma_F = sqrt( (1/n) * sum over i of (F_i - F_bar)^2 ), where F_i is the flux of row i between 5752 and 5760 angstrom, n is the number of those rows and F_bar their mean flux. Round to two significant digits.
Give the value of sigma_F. 13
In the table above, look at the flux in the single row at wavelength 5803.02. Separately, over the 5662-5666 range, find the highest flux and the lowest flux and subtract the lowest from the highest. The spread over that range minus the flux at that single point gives -232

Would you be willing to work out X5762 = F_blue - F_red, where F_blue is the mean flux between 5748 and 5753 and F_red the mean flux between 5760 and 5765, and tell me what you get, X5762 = 29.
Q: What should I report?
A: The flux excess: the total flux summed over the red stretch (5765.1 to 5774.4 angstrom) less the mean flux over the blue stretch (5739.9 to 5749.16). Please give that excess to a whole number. 1346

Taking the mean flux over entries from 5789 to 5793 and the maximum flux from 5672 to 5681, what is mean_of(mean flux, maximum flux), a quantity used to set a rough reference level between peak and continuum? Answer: 209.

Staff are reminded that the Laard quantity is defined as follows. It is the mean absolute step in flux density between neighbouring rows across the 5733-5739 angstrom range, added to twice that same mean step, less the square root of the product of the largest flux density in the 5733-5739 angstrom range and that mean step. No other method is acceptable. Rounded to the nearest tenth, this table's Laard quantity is -9.8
